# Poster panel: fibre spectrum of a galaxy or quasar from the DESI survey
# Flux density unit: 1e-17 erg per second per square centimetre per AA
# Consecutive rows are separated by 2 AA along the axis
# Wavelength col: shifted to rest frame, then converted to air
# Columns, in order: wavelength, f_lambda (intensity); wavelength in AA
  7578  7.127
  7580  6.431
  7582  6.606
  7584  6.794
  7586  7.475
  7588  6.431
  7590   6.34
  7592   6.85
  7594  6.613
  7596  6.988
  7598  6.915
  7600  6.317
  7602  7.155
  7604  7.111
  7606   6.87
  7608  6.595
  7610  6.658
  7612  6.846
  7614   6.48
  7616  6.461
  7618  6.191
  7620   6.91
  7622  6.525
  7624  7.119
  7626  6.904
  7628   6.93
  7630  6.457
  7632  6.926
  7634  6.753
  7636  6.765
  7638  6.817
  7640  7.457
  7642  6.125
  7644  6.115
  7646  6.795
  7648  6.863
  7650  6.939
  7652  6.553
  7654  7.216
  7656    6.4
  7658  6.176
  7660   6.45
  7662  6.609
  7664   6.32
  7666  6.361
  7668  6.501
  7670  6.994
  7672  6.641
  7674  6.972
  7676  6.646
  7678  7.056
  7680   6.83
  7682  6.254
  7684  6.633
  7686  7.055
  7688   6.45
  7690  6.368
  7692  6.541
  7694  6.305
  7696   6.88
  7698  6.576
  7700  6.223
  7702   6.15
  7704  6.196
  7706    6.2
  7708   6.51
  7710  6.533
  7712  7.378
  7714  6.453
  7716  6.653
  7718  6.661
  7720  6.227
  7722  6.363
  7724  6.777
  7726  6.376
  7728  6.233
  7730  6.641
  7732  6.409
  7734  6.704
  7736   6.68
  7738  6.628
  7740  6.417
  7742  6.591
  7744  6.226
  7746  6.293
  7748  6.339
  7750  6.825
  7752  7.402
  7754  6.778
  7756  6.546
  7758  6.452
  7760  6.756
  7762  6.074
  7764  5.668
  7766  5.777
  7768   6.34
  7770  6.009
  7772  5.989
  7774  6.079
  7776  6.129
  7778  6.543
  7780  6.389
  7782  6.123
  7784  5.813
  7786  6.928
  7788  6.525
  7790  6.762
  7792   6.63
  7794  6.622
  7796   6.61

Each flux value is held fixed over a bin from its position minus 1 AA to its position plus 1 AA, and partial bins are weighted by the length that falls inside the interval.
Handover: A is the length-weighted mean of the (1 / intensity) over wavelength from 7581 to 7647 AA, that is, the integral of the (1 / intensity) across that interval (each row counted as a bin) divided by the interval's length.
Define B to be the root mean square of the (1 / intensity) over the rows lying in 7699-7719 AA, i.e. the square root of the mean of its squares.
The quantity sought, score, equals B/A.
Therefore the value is 1.04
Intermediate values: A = 0.149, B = 0.155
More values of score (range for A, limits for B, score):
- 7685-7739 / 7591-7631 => 0.97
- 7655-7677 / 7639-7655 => 0.97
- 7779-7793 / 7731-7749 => 0.99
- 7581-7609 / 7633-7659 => 1.02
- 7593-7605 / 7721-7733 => 1.06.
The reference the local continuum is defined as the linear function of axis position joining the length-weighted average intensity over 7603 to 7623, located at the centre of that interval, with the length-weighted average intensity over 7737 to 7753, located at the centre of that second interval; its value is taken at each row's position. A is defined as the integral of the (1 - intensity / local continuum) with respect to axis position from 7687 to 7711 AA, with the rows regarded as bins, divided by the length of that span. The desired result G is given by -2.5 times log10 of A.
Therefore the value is 3.8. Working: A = 0.031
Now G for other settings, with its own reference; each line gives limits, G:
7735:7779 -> 3.8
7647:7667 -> 5.3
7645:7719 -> 6.2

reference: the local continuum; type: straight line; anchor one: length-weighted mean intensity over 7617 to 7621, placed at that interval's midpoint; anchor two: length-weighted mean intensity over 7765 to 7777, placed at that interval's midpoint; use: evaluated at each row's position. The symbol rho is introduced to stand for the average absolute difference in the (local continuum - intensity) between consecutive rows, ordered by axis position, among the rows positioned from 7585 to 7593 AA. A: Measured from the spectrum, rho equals 0.55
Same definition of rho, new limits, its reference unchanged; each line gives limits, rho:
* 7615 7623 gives 0.46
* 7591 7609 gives 0.33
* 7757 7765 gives 0.46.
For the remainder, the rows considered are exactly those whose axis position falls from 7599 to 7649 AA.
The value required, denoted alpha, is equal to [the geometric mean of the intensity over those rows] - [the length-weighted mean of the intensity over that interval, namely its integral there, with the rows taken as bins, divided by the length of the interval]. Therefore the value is -0.0081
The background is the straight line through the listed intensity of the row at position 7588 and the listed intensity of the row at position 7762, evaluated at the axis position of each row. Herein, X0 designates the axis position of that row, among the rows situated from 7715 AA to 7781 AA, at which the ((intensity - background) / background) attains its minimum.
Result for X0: 7764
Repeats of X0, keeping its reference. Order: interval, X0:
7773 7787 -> 7784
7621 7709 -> 7644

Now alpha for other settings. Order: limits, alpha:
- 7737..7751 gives -0.0030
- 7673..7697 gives -0.0058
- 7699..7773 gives -0.0096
